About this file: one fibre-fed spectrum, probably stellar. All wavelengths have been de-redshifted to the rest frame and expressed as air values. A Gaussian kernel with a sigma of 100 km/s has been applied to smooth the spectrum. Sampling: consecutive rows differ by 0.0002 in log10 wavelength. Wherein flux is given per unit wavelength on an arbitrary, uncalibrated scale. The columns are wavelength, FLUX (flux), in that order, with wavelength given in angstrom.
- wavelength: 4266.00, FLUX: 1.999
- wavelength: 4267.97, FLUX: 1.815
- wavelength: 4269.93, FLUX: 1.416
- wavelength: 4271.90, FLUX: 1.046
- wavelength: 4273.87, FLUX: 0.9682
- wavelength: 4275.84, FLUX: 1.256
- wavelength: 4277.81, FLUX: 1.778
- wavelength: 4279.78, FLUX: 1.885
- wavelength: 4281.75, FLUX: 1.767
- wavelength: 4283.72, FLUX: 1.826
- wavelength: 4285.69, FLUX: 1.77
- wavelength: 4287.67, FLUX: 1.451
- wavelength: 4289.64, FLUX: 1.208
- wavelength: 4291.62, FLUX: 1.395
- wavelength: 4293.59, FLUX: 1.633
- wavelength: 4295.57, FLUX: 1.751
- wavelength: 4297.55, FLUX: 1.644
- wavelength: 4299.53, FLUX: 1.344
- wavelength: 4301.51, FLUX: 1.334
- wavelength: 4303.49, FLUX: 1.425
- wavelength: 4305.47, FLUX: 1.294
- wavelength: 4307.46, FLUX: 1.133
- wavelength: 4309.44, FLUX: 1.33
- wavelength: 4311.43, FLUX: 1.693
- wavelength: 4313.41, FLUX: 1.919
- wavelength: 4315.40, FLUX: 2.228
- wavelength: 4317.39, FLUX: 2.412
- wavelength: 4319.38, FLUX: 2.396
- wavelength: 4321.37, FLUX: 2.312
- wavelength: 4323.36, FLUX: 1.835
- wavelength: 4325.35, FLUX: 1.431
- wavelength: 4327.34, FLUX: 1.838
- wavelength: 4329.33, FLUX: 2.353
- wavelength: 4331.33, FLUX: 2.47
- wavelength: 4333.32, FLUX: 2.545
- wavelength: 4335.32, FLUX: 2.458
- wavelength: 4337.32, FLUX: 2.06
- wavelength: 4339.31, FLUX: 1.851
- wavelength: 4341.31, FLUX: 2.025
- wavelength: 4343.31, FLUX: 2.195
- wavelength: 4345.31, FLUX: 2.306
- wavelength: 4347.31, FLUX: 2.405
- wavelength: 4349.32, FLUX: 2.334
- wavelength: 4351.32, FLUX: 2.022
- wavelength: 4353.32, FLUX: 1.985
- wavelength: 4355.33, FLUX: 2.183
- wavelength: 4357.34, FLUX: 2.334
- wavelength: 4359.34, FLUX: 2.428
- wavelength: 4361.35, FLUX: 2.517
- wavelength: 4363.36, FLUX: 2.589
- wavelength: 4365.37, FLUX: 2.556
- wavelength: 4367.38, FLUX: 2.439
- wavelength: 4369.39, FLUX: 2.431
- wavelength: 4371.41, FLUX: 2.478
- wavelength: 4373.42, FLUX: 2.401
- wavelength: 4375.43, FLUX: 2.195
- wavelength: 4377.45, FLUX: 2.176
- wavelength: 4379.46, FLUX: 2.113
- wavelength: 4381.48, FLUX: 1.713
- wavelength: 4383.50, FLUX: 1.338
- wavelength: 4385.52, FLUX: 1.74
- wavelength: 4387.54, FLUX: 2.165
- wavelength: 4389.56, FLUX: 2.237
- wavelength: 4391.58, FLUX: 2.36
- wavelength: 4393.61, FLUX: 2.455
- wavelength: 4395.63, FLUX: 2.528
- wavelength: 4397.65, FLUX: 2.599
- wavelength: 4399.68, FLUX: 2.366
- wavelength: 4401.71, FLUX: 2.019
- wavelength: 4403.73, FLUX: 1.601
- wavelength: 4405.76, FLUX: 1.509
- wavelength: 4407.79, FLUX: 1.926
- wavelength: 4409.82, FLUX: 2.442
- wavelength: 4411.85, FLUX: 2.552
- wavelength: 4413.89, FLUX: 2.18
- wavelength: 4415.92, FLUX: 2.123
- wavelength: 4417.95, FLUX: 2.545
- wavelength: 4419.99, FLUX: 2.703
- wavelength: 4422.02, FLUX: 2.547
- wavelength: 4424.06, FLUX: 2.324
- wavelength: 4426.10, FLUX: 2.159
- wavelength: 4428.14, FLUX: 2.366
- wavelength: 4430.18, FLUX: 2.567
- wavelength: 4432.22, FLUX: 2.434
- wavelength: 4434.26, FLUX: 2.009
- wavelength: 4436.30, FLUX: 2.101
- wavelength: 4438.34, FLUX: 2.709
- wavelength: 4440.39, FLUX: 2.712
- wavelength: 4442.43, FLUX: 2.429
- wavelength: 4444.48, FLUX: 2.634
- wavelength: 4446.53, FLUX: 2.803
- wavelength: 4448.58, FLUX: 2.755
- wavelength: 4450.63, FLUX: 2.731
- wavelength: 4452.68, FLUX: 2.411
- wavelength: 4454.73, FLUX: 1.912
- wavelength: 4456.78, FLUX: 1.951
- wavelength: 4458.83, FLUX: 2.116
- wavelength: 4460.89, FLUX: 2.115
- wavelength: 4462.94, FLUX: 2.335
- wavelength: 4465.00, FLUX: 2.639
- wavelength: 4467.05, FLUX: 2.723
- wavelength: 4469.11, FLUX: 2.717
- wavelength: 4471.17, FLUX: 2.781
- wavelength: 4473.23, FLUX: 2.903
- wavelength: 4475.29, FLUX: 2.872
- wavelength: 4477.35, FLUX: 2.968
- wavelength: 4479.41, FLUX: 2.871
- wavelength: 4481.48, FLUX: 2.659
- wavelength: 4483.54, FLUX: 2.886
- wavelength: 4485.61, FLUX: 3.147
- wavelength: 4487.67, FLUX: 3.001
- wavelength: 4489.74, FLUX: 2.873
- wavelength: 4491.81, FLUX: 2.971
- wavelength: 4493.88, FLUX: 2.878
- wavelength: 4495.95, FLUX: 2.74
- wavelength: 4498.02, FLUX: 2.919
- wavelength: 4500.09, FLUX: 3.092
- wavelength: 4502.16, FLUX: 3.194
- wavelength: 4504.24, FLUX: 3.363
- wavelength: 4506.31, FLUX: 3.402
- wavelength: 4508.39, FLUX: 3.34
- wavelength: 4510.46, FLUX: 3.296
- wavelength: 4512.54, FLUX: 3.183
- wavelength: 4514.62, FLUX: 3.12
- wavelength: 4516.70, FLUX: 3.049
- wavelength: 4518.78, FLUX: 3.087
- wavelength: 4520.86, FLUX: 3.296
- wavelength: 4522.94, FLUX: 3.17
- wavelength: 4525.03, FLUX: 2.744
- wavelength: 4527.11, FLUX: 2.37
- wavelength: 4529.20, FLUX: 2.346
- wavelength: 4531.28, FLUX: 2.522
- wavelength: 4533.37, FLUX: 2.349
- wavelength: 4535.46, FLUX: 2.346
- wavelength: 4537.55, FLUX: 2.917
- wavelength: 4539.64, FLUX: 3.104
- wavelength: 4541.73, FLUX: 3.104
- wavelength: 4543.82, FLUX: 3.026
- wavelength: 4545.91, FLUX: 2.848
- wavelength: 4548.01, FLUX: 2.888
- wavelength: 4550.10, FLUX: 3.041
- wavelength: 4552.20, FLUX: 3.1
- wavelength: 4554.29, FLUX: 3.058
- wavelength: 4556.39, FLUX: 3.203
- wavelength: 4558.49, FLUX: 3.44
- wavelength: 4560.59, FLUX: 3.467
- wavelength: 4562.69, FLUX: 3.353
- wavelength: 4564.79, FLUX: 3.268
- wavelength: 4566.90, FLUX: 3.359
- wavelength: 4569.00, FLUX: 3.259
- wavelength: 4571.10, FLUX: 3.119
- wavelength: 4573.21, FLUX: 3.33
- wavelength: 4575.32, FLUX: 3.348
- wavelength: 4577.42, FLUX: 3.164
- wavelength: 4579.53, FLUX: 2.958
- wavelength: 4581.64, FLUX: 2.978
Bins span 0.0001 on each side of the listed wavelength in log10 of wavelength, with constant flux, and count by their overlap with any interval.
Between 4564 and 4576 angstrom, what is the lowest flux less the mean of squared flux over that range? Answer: -7.6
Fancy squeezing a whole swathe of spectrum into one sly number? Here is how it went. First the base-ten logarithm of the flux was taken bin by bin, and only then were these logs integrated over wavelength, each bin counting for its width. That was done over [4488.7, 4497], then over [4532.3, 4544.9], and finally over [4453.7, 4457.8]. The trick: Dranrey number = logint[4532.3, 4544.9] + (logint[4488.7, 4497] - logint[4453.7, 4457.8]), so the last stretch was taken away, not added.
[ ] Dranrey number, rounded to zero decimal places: 8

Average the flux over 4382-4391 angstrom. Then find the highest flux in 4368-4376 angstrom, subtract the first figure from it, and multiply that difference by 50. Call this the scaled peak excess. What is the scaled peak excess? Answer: 30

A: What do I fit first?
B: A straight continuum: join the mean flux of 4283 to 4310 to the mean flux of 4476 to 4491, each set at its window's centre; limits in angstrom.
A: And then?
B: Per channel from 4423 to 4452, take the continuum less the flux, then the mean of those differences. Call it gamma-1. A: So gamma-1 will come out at 0.08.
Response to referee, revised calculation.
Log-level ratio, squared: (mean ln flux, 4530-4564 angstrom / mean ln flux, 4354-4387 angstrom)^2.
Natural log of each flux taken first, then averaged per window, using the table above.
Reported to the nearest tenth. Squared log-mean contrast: 1.9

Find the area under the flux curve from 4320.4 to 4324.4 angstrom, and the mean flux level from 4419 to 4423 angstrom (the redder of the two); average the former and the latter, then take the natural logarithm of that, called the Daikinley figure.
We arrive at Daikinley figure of 1.69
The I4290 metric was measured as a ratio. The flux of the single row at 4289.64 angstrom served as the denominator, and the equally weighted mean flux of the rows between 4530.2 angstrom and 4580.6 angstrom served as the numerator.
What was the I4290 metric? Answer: 2.54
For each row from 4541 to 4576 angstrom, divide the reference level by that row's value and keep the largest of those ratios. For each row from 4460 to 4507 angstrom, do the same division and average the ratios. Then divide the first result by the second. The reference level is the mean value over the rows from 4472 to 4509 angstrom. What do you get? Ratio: 1.0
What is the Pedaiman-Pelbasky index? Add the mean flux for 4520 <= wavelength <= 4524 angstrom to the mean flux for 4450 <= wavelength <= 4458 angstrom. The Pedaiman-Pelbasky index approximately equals 5.5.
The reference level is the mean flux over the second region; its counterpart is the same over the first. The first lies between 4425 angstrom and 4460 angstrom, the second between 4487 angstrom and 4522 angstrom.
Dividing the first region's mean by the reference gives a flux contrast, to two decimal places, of 0.77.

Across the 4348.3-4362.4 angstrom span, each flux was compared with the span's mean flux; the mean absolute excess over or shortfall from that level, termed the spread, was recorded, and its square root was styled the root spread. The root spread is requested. 0.41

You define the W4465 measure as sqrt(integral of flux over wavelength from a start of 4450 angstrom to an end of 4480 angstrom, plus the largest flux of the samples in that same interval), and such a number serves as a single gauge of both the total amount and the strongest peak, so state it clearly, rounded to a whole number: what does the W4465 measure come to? 9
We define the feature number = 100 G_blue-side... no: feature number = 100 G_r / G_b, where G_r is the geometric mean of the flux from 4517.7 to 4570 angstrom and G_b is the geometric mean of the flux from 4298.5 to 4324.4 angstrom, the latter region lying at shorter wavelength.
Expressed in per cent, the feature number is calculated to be 176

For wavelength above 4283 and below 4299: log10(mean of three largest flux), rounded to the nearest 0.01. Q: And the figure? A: 0.25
